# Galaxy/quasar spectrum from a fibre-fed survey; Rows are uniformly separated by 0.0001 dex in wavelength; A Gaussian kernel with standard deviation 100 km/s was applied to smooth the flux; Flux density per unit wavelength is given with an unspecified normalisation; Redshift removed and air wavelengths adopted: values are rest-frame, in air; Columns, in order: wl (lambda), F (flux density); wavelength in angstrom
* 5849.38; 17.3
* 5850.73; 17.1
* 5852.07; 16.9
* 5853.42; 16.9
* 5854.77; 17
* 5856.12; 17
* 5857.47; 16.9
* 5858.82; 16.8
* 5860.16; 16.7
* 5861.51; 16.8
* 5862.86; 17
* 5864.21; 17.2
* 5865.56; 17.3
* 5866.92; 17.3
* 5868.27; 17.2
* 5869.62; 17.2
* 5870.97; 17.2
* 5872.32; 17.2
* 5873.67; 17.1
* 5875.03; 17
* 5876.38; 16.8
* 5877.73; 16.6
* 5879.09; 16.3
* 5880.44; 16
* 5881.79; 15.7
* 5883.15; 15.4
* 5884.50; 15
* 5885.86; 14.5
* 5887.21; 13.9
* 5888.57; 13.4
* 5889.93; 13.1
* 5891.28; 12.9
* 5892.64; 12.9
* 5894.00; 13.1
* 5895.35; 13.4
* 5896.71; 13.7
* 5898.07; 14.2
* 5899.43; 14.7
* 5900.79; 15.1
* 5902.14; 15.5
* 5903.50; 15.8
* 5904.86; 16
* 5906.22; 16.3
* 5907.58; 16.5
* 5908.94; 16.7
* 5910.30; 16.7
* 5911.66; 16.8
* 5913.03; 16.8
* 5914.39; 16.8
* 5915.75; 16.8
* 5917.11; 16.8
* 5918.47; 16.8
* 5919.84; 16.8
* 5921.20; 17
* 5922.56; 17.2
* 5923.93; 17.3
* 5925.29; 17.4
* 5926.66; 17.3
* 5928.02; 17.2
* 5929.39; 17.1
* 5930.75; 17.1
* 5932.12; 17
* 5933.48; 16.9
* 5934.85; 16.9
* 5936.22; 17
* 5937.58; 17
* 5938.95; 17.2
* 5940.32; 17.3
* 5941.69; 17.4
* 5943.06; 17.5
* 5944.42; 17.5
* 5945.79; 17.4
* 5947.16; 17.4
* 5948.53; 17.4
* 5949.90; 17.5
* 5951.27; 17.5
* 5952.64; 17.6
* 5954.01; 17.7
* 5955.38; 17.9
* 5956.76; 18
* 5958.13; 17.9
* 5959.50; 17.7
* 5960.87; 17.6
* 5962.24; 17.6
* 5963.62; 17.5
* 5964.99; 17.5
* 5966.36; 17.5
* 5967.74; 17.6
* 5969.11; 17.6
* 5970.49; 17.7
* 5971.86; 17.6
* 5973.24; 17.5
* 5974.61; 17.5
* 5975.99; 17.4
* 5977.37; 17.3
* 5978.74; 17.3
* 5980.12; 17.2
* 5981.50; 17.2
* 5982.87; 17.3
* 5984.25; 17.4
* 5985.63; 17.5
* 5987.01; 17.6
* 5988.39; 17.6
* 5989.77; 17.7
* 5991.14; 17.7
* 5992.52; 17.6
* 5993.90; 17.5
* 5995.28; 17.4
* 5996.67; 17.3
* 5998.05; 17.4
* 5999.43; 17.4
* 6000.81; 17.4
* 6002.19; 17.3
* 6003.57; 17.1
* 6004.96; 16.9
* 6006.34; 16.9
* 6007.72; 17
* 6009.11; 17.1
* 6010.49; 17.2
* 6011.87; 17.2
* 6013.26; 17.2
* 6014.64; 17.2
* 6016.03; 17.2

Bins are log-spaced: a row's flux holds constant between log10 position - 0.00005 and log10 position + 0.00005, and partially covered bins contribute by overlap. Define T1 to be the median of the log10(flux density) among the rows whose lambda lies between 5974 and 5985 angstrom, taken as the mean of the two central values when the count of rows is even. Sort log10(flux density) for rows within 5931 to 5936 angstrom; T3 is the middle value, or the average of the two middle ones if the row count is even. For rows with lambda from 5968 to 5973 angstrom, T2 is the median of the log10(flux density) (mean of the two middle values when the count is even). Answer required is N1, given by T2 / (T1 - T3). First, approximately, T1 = 1.24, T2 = 1.25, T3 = 1.23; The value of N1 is 123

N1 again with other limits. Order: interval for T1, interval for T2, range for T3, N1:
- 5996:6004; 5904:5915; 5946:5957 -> -246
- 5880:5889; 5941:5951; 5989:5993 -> -17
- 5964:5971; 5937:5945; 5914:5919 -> 61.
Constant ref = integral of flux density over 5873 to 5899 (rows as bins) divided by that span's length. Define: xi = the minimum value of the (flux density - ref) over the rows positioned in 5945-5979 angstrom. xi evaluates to 2.5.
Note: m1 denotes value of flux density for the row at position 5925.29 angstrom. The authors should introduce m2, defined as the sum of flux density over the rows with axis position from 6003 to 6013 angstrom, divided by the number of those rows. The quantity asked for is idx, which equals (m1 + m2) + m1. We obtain 51.9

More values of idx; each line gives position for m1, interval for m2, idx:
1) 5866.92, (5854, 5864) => 51.5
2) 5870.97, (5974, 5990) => 51.8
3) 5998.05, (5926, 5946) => 52.0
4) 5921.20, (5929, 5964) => 51.4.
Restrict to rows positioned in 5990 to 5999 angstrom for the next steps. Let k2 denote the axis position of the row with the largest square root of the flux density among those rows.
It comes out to 5991.14 angstrom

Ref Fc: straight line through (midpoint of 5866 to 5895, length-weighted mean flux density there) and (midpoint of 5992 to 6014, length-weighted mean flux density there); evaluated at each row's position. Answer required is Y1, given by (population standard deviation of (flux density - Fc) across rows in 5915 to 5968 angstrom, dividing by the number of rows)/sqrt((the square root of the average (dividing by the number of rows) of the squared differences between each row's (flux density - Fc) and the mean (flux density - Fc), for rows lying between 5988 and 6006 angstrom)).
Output 0.36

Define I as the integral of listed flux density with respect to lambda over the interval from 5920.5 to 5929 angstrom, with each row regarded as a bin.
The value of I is 146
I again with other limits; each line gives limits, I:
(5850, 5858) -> 136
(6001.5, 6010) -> 145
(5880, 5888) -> 120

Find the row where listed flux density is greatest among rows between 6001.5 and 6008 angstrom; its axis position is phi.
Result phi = 6002.19 angstrom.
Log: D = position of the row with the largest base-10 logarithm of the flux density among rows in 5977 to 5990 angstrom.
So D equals 5989.77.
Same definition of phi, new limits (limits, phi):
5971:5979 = 5971.86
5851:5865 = 5864.21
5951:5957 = 5956.76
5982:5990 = 5989.77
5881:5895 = 5881.79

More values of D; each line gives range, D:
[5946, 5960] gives 5956.76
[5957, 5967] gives 5958.13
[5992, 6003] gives 5992.52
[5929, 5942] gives 5941.69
